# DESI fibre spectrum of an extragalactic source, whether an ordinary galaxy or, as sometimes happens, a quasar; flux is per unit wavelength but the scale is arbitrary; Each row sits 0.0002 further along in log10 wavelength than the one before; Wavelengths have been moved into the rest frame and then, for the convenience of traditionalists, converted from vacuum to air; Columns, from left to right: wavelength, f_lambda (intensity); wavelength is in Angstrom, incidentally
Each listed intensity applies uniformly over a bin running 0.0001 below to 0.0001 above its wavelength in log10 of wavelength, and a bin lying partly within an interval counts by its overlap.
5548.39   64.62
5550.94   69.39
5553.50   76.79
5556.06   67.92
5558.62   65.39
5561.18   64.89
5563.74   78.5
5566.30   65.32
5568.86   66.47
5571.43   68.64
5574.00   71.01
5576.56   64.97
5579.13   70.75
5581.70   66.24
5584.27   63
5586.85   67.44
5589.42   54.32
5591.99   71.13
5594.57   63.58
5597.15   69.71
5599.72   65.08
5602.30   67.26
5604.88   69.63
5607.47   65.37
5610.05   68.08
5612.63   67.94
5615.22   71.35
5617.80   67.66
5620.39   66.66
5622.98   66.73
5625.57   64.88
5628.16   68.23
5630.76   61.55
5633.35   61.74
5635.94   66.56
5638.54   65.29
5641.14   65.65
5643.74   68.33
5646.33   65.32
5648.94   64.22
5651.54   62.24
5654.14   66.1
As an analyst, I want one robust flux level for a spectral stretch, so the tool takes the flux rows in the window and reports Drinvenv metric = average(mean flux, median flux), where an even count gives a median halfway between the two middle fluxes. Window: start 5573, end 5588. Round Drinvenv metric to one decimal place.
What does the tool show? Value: 67.0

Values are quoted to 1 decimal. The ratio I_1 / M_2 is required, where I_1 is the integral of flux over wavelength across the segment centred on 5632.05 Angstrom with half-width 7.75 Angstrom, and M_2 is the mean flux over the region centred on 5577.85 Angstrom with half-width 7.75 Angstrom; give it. 14.9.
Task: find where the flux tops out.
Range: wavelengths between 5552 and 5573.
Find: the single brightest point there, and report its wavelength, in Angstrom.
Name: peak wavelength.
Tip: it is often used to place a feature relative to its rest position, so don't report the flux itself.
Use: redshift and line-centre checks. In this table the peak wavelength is 5563.74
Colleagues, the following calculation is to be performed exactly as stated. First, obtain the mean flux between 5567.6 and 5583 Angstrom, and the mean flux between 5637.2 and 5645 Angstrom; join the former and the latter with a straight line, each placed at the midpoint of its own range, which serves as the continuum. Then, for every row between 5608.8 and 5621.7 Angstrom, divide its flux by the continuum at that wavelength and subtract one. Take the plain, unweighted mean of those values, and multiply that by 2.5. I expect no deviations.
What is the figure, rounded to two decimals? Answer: 0.05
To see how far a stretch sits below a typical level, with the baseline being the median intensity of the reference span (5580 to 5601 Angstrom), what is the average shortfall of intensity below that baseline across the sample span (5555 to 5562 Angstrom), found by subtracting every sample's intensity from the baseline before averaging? -0.4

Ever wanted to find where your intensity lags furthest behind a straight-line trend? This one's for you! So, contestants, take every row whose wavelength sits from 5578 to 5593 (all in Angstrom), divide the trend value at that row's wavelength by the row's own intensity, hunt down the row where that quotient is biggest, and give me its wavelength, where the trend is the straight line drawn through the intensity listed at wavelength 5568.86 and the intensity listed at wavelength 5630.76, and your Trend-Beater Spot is 5589.42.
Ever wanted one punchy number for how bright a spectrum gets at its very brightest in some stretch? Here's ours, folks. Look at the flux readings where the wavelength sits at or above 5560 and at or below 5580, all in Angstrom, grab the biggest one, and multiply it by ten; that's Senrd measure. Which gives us 785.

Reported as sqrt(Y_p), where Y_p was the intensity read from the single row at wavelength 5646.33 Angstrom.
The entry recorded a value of 8.08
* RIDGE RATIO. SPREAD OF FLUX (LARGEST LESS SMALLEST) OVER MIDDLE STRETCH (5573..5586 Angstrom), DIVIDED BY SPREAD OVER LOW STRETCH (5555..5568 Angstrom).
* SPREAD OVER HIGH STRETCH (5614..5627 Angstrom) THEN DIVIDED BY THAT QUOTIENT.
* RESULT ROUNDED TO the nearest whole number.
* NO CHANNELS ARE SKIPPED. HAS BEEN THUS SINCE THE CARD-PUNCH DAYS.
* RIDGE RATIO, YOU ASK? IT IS 11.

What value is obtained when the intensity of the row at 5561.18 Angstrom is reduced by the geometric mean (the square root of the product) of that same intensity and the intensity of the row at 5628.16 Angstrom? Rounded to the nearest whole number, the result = -2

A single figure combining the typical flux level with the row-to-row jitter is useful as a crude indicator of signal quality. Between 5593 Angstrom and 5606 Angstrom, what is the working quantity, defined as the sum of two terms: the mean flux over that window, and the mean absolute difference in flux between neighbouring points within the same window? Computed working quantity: 70.9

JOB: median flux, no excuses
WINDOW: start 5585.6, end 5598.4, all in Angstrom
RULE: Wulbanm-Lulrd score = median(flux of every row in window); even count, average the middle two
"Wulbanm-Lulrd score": 67.4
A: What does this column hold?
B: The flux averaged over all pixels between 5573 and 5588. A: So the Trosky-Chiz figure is 67.2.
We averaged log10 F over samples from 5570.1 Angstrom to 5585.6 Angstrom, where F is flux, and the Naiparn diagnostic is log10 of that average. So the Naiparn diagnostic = 0.262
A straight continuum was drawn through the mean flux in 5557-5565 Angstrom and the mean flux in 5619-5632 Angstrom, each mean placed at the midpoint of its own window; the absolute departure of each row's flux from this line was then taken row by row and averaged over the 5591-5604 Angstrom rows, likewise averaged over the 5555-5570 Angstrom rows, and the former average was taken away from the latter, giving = 2.04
